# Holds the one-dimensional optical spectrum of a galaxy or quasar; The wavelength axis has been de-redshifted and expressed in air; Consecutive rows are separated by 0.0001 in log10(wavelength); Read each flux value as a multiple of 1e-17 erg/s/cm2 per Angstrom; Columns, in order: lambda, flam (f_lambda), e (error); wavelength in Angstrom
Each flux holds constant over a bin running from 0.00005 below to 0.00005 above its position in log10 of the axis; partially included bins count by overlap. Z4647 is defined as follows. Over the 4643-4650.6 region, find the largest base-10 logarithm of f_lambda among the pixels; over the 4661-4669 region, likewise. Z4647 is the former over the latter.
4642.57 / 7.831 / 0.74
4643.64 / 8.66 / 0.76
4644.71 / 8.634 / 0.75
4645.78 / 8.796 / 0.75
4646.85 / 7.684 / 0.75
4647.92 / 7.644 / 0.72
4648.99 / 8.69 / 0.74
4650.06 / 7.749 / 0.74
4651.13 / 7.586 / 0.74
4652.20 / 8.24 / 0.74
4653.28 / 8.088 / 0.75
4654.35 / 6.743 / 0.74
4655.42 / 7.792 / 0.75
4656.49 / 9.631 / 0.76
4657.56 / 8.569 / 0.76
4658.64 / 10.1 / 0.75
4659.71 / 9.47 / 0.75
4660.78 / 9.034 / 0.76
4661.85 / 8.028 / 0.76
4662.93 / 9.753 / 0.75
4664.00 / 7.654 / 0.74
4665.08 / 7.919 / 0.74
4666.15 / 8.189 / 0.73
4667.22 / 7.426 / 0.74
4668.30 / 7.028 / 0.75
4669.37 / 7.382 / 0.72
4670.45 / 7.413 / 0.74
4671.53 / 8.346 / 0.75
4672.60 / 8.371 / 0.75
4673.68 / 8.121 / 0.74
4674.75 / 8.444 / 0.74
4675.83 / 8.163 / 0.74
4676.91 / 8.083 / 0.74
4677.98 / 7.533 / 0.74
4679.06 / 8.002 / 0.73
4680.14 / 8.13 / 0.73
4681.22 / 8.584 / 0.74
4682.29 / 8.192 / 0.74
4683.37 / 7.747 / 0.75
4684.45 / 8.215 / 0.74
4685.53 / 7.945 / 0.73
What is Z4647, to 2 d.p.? 0.95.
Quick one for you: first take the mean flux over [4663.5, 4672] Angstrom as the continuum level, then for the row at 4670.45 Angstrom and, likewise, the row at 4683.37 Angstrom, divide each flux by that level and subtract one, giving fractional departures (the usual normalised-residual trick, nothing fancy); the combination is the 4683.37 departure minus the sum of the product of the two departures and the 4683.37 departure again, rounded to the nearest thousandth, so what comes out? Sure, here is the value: 0.000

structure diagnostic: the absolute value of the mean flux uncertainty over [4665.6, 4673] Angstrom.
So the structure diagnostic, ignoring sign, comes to 0.740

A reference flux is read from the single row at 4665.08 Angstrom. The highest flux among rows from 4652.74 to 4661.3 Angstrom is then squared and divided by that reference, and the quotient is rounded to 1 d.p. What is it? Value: 12.9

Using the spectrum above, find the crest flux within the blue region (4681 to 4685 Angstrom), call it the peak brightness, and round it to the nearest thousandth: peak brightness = 8.584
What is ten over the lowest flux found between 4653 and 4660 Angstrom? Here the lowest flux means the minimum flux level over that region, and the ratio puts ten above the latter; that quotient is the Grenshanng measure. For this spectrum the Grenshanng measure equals 1.48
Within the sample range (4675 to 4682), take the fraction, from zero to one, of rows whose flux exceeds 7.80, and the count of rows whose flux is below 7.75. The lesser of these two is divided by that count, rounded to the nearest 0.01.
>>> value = 0.83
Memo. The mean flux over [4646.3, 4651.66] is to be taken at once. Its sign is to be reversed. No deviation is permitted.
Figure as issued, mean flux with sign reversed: -7.9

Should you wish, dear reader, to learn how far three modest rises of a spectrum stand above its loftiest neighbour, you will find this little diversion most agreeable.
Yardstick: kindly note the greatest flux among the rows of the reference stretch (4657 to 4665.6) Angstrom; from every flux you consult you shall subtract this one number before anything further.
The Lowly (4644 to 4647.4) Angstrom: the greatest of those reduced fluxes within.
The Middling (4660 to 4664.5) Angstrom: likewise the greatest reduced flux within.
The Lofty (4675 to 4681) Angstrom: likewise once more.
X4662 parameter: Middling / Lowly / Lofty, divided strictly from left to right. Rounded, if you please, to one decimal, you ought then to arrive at -0.1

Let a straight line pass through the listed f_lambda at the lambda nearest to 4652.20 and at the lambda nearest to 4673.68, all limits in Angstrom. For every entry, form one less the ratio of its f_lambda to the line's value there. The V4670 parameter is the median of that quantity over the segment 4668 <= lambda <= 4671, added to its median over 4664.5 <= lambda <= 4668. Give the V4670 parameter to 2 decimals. 0.12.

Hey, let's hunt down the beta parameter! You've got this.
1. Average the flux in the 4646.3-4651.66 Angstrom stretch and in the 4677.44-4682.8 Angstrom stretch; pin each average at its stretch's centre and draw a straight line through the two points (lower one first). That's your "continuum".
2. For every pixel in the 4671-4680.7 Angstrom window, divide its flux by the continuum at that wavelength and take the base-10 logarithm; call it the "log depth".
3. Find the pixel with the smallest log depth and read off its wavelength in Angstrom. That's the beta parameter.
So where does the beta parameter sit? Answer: 4677.98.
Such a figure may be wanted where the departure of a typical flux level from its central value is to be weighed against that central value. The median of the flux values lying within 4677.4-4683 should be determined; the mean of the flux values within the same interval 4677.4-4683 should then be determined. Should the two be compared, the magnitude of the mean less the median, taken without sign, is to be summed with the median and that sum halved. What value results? 4.09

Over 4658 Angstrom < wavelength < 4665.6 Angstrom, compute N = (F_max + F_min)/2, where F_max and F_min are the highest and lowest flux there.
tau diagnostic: 8.9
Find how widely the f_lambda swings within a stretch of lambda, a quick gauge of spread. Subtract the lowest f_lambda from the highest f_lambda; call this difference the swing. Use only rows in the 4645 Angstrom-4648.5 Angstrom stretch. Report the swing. 1.2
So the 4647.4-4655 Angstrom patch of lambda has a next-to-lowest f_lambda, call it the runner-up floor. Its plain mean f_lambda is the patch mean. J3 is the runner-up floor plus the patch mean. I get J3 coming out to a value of 15.4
